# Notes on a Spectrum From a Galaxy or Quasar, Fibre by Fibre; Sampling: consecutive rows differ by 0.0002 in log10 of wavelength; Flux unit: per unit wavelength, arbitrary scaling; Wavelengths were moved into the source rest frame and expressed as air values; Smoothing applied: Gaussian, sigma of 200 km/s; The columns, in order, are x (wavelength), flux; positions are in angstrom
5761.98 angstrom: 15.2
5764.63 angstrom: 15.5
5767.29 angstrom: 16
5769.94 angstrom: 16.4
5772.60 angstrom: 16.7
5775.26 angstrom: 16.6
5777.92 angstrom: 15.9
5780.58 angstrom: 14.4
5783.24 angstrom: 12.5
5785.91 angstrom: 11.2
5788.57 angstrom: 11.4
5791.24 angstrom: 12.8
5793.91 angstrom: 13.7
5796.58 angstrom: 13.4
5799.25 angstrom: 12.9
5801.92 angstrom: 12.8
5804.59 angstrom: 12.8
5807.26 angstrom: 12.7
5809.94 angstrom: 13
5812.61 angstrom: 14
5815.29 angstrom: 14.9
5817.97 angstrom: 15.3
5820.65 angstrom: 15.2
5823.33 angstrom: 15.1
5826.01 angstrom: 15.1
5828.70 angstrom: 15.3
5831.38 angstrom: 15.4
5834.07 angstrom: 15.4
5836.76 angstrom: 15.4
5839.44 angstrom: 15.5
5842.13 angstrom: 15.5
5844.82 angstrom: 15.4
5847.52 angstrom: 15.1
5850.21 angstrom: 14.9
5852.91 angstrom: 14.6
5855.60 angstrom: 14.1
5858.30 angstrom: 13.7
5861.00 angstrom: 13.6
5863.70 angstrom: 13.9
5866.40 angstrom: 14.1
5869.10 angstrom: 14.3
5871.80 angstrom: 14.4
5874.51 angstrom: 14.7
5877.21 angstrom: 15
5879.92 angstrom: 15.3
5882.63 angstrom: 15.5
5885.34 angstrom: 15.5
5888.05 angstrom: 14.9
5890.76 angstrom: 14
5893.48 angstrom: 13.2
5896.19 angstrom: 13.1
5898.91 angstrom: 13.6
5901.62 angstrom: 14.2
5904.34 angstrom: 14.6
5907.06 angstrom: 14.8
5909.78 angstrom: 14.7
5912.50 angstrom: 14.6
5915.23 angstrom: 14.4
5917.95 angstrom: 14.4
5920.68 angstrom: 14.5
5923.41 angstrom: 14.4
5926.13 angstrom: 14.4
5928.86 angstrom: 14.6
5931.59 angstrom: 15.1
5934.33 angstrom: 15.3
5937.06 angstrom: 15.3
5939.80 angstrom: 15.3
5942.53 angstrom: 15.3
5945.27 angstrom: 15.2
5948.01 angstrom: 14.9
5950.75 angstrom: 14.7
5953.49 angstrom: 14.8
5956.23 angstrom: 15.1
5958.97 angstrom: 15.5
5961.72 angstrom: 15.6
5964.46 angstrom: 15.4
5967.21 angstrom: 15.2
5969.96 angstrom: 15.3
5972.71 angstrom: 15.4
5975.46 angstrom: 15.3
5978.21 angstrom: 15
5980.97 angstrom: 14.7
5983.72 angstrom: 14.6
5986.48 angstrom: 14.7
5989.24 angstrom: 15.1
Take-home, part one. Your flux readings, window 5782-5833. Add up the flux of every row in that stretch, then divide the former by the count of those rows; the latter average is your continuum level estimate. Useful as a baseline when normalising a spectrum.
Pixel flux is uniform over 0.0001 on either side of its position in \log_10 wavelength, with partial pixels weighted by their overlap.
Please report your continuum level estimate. 13.7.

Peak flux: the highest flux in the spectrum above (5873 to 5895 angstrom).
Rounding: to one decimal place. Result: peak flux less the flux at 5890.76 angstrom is 1.5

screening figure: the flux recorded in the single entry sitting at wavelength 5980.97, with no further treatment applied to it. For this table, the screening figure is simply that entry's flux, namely 14.7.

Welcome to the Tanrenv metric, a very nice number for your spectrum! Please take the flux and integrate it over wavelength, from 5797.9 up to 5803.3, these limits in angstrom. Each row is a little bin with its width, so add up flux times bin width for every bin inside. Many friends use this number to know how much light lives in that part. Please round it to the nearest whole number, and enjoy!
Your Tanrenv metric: 69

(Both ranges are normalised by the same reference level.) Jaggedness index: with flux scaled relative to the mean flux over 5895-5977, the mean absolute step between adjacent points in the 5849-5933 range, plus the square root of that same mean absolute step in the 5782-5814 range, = 0.21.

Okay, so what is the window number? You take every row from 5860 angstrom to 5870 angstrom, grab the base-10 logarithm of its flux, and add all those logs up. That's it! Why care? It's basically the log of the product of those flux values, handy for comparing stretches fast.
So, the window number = 4.6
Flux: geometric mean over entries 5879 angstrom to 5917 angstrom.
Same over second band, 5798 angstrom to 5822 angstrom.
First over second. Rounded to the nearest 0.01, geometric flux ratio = 1.05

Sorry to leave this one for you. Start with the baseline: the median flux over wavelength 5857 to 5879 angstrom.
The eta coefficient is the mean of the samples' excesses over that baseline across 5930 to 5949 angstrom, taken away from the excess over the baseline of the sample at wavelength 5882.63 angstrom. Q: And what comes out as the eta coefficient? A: 0.3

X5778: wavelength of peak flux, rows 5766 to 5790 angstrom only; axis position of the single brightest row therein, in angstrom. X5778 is 5772.60 angstrom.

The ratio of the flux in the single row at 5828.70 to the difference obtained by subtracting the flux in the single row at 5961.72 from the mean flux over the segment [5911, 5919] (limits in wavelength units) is -14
